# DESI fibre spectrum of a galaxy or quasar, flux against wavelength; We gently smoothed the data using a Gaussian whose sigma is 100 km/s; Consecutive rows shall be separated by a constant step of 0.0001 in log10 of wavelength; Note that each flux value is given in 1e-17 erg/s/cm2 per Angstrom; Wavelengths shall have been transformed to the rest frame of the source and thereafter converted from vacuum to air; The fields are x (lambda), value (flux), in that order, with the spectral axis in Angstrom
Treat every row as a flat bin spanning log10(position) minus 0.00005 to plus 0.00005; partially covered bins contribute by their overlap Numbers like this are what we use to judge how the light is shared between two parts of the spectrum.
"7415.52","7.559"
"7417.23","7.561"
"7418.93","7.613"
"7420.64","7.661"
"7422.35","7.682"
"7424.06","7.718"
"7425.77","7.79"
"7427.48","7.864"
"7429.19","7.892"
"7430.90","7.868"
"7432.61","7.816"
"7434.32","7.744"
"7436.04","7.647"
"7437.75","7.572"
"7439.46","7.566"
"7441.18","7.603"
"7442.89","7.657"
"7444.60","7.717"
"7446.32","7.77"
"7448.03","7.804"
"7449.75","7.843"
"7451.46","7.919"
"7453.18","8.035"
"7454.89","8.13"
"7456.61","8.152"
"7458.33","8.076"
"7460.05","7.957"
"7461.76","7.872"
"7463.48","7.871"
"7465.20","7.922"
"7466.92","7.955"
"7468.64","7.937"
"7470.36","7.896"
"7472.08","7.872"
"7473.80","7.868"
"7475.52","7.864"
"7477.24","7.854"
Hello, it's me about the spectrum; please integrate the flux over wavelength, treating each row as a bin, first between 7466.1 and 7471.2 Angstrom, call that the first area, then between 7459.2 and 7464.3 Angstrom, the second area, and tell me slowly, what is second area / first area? 1.00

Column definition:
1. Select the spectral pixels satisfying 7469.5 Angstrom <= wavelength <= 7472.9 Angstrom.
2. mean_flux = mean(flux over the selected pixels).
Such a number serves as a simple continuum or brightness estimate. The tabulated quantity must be 7.88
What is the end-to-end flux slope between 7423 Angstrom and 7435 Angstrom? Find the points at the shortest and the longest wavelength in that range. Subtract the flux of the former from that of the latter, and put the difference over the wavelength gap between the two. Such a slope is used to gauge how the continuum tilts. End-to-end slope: 0.00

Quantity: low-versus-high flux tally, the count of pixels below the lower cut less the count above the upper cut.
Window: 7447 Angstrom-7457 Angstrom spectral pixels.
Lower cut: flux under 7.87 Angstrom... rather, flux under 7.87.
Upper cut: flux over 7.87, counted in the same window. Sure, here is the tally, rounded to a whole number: -2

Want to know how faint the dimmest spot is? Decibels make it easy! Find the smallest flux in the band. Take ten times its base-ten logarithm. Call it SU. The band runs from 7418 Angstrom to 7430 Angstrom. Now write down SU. 8.82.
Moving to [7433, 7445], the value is 8.79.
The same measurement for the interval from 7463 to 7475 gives 8.96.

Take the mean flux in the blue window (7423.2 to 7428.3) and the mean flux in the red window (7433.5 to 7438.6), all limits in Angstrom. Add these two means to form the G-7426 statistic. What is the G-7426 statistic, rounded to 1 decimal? 15.4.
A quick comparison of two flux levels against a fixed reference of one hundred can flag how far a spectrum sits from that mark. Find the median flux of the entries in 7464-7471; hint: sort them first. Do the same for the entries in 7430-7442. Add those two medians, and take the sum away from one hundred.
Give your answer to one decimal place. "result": 84.4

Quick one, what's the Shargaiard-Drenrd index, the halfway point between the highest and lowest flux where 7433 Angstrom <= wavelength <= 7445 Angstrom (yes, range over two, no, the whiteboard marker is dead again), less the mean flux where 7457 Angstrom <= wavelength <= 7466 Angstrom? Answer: -0.3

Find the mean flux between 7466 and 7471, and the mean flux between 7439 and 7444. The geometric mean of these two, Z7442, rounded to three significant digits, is 7.77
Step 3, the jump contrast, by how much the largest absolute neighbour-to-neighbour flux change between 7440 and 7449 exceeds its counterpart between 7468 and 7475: 0.02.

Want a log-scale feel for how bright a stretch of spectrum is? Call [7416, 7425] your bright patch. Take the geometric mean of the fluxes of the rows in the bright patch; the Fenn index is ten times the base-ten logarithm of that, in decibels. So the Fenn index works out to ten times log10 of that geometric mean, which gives 8.83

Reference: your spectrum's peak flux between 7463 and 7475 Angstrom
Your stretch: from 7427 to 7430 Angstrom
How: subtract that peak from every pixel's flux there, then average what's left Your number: -0.08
